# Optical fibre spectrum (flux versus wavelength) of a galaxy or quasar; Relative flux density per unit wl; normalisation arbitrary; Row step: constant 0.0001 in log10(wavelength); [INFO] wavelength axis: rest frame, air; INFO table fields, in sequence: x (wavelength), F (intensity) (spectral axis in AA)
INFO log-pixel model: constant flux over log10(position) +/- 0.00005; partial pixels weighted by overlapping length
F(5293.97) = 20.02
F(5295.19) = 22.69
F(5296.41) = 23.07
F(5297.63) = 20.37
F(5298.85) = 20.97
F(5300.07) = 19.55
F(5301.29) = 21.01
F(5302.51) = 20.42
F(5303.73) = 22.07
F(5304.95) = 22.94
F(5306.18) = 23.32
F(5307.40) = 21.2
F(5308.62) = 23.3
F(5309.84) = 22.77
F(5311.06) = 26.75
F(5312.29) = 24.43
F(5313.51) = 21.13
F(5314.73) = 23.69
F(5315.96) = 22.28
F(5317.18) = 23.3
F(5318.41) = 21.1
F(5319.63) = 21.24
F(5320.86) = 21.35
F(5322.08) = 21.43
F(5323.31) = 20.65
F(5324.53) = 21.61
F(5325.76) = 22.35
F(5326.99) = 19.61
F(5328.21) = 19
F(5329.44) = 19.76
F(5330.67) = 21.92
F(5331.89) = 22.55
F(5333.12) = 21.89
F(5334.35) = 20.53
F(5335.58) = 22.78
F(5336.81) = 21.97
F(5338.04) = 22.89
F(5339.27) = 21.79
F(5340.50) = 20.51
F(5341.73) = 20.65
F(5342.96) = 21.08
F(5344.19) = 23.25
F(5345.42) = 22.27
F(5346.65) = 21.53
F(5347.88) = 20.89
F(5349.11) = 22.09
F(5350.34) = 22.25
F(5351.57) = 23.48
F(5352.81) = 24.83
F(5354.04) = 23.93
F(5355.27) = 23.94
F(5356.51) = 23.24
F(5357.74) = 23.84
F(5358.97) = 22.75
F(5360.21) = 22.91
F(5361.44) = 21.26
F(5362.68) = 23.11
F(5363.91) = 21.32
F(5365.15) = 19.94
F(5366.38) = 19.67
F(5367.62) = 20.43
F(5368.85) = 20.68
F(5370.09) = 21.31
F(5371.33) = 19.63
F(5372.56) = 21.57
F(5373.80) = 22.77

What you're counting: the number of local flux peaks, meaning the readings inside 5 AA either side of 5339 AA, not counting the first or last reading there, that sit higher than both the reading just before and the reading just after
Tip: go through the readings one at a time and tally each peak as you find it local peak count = 2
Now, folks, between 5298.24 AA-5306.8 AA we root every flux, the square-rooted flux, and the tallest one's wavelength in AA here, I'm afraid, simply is 5306.18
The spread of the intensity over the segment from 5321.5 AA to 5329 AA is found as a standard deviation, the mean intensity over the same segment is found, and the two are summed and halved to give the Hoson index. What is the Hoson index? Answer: 11.0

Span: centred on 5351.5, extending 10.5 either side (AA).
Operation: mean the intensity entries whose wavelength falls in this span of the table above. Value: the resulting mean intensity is 22.6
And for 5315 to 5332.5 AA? 21.3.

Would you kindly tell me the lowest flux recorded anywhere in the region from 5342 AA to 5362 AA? 20.89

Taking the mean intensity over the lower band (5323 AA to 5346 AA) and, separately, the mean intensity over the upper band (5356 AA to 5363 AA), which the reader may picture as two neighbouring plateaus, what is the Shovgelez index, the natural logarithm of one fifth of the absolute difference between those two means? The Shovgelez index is -1.3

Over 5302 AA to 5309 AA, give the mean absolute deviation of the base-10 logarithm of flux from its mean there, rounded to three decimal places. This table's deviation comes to 0.019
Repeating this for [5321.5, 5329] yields 0.021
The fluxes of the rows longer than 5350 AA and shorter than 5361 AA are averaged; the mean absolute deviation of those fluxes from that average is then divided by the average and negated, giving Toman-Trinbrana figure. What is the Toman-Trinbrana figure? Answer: -0.026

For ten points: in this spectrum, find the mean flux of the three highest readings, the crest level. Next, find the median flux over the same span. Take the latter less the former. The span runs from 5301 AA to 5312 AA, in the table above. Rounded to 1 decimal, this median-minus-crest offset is -1.7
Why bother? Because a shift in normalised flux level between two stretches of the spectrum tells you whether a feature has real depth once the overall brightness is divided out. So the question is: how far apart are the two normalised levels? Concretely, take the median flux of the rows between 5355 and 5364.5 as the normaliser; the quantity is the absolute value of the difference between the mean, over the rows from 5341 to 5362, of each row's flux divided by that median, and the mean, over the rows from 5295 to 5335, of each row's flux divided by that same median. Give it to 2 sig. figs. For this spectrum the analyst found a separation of 0.034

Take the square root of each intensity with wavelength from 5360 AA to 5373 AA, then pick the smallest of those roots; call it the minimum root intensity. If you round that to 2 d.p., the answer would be 4.43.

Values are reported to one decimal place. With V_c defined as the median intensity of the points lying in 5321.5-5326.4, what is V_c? 21.5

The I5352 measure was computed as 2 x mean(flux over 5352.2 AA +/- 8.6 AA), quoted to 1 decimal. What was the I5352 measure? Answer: 45.9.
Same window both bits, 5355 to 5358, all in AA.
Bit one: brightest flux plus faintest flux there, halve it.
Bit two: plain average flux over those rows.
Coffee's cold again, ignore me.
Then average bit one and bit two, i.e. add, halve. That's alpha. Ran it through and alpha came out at 23.6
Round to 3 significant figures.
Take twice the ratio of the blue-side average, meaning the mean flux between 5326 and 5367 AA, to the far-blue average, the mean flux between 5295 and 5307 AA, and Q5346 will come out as 2.03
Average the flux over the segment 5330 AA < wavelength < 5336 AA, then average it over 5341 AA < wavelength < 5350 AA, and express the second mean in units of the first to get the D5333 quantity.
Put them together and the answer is 0.99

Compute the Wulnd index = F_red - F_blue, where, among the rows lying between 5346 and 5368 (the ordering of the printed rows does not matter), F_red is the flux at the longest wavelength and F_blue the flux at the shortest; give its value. -1.1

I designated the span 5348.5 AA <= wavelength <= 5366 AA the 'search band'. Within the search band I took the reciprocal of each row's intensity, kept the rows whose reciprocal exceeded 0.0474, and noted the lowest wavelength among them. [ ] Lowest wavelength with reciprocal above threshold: 5365.15 AA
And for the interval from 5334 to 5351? 5334.35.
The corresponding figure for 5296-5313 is 5297.63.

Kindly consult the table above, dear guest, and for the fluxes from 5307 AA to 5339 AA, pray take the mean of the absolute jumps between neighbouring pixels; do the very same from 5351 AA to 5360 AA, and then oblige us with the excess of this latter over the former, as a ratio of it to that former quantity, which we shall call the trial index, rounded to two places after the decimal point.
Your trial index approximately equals -0.45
